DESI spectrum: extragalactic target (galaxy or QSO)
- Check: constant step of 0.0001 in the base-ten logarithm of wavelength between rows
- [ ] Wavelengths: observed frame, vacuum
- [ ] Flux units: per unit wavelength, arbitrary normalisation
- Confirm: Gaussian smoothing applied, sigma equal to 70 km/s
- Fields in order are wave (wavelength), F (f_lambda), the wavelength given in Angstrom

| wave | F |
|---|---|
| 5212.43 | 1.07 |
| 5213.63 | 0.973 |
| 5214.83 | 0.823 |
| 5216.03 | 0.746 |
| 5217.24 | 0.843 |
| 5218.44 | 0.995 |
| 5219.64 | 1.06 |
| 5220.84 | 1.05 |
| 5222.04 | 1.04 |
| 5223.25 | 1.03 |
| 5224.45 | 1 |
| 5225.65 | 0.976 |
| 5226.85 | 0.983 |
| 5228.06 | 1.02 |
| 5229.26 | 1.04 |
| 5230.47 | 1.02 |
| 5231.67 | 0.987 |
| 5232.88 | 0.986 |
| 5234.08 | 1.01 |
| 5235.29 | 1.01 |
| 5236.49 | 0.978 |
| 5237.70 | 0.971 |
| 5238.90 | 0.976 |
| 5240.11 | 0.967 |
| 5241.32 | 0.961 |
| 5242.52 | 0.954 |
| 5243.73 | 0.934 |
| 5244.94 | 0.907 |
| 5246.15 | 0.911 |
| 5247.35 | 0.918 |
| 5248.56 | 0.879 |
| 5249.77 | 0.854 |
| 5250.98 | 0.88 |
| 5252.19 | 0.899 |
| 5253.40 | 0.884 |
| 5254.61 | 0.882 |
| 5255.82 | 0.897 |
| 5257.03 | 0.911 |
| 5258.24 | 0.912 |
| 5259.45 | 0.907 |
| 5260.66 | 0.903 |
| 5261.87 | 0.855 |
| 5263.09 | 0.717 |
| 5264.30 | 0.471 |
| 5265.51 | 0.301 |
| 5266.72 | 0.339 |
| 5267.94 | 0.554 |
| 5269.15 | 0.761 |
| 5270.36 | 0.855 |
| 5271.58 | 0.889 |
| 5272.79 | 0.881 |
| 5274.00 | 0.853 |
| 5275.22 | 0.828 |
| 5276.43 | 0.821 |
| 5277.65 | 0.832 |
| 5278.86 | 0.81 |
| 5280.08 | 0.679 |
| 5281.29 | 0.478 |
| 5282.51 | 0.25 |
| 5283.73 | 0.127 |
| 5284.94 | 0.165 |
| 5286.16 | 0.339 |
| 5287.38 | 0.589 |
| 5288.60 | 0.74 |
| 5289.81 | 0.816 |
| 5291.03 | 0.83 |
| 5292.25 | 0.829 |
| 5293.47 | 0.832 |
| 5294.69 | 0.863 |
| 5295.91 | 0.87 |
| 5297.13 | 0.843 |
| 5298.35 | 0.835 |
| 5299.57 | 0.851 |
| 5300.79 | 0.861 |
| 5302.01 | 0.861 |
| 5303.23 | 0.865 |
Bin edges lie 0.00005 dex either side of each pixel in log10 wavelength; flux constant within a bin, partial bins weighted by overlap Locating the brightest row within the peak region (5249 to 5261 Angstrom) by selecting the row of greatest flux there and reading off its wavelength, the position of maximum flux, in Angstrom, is 5258.24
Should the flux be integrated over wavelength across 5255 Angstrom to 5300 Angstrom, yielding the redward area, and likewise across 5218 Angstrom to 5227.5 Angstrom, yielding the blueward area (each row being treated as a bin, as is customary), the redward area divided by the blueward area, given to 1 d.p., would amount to 3.3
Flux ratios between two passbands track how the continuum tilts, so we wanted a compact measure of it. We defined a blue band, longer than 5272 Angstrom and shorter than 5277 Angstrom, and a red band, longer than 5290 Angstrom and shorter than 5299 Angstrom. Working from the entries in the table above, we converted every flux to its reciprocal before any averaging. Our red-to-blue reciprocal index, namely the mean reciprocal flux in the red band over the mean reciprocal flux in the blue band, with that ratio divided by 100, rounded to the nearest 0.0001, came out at 0.0100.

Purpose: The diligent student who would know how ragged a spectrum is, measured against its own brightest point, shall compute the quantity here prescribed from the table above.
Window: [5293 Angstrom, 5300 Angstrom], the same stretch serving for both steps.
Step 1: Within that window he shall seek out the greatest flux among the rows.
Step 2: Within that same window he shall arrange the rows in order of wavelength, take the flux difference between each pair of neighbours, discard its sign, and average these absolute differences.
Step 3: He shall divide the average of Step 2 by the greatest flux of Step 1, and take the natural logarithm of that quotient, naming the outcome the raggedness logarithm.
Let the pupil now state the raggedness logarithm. -3.9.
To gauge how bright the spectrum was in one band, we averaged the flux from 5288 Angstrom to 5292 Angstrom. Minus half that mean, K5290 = -0.40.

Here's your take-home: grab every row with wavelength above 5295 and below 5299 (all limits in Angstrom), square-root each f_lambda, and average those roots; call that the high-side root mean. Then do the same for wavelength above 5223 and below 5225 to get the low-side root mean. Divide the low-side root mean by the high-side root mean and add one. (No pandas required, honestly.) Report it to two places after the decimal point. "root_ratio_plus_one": 2.09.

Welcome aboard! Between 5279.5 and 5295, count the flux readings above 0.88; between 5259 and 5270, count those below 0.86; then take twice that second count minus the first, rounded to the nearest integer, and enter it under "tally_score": 14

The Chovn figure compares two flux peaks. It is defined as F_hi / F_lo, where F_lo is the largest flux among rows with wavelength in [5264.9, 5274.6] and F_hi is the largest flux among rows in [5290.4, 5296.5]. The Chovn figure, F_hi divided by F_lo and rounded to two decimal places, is 0.98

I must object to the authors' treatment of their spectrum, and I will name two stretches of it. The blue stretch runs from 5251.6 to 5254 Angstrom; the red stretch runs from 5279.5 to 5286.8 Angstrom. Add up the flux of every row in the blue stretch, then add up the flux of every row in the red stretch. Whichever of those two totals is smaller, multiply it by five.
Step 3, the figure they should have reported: 8.9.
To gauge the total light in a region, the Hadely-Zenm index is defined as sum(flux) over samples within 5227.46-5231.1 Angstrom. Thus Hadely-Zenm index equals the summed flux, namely 3.1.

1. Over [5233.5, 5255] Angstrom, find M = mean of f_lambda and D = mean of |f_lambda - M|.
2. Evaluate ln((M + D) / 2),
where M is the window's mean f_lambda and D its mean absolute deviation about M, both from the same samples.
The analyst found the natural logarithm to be -0.720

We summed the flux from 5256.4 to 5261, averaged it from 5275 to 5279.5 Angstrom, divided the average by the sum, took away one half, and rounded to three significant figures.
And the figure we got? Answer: -0.274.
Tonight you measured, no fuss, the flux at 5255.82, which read 0.897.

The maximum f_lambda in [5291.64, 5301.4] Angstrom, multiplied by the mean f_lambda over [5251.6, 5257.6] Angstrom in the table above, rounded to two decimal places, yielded 0.78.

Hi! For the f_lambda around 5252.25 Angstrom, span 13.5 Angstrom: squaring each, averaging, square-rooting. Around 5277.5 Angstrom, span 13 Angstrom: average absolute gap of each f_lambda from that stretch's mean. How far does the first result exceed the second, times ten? 6.8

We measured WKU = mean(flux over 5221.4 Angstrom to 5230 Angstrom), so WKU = 1.01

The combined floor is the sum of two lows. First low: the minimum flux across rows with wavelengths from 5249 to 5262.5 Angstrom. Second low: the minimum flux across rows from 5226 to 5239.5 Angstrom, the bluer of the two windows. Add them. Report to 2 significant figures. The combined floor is 1.8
